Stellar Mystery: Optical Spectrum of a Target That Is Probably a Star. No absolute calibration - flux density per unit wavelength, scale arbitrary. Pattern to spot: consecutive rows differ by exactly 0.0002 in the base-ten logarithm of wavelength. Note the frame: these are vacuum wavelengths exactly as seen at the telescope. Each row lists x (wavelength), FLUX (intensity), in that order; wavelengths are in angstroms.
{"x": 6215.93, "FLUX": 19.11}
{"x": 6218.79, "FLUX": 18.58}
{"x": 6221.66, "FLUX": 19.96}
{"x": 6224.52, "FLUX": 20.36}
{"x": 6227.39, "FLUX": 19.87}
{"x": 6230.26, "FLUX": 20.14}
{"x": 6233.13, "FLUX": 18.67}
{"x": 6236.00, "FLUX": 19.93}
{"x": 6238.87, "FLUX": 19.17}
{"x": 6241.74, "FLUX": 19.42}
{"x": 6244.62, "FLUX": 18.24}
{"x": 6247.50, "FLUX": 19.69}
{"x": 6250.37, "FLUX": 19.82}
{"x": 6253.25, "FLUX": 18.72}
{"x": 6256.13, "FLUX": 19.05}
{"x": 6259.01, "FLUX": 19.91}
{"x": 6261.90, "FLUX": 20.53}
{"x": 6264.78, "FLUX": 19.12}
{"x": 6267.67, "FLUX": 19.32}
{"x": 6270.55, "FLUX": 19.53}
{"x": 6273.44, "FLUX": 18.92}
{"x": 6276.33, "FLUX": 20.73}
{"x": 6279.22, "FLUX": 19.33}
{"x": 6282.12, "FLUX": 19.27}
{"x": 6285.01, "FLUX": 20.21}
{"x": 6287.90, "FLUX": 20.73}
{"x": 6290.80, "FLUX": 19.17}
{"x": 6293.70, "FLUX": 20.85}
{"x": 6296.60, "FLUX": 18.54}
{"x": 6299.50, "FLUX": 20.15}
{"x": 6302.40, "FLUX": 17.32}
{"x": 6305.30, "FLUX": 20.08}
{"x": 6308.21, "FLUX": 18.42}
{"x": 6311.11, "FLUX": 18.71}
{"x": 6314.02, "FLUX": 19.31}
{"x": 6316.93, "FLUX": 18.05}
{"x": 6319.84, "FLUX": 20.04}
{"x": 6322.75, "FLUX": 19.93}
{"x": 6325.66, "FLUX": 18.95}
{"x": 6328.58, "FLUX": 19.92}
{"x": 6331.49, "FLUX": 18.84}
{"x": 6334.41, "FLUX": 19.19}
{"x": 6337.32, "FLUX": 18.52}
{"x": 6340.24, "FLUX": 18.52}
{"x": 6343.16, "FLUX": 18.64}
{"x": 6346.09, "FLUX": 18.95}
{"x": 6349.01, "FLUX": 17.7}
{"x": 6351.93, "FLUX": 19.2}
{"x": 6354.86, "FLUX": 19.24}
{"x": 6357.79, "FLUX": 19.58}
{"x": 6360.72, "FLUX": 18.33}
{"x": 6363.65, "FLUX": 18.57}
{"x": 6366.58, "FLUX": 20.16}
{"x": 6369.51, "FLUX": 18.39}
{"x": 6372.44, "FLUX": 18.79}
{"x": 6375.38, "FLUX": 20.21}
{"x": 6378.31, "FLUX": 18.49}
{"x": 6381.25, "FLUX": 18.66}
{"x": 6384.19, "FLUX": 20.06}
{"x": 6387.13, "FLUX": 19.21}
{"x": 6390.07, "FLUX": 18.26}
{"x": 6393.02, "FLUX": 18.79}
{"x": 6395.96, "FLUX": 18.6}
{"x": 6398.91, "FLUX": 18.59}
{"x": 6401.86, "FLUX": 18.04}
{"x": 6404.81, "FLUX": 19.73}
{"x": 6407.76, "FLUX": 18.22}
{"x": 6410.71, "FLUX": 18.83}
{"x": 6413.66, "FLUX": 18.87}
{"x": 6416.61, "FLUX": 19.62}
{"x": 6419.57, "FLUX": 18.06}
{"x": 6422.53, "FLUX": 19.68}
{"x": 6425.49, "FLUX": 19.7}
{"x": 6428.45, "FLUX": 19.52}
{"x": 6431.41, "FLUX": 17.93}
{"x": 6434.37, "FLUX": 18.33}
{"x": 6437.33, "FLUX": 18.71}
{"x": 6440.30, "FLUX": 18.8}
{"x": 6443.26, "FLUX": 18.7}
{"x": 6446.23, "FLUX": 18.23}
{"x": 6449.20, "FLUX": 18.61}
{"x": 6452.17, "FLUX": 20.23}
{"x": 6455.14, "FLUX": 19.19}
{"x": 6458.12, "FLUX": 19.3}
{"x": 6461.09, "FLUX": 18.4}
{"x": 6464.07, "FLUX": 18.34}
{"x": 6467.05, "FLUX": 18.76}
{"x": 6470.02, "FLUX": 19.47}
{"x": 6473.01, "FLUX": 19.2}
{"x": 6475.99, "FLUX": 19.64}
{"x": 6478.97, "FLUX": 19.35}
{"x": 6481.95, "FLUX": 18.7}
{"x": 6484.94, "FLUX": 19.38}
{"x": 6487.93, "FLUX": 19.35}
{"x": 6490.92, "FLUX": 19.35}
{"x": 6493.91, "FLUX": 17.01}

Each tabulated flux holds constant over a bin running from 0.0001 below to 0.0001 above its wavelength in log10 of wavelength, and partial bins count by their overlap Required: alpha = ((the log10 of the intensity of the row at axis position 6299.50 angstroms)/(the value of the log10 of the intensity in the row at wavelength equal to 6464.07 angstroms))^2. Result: 1.07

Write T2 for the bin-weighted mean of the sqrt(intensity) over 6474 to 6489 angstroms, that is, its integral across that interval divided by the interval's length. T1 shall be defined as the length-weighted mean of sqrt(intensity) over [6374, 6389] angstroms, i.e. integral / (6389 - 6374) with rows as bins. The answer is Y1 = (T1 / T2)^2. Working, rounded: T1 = 4.39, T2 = 4.39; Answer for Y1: 1.00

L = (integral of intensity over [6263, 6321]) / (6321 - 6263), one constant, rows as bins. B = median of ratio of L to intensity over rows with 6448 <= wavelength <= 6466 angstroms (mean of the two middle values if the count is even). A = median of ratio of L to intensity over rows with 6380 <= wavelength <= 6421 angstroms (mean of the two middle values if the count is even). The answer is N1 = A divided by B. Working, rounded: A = 1.04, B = 1.026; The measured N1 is 1.01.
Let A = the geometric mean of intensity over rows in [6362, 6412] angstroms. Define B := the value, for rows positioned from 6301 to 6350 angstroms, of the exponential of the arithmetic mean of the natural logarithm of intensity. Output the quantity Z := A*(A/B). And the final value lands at 18.9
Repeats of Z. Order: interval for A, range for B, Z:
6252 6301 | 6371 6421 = 20.4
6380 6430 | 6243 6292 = 18.4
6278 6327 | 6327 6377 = 19.7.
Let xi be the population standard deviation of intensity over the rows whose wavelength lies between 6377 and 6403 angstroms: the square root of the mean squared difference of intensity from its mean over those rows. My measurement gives 0.56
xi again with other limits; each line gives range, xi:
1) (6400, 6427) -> 0.69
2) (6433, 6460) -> 0.57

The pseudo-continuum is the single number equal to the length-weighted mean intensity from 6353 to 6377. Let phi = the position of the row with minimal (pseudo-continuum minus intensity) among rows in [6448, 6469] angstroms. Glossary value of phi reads 6452.17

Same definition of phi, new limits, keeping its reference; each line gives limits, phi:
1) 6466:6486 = 6475.99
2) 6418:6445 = 6425.49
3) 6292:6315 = 6293.70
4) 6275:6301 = 6293.70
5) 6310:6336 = 6319.84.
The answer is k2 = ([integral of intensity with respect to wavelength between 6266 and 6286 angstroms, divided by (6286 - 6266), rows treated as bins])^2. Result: 384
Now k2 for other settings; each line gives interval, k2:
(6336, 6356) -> 349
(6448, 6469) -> 361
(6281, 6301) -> 394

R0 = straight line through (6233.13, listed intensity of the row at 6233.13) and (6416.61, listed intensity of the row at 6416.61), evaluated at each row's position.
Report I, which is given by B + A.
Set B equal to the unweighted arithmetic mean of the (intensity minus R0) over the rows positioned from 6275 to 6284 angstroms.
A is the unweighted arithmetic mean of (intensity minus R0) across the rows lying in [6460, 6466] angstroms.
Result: -0.6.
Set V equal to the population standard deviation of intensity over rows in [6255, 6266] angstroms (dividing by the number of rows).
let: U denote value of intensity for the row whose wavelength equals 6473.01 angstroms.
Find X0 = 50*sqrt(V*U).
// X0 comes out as 171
